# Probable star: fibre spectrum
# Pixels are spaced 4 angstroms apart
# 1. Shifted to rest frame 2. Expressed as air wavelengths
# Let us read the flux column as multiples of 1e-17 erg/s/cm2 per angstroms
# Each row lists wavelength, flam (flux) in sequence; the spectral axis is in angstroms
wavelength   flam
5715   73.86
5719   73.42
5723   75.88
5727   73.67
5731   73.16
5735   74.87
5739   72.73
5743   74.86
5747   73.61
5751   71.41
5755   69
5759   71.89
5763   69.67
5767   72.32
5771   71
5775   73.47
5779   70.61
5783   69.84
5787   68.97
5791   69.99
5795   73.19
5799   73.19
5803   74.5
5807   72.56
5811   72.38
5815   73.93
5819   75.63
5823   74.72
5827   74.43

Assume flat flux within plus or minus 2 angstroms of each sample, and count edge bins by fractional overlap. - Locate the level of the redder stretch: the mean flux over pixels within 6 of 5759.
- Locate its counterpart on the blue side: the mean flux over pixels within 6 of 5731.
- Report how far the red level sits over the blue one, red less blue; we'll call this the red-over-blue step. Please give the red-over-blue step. -3.7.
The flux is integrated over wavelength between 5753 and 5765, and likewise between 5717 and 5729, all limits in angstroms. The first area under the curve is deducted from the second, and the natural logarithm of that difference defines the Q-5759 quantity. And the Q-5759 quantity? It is 3.9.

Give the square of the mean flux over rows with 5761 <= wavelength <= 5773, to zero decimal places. 5041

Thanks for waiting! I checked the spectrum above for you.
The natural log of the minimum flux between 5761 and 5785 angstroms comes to 4.24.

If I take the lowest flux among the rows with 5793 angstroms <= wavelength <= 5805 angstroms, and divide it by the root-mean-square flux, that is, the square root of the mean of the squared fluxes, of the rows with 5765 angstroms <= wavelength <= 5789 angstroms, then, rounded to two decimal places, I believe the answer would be 1.03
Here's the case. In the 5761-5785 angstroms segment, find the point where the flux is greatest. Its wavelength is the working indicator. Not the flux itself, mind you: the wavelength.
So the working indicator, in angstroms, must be 5775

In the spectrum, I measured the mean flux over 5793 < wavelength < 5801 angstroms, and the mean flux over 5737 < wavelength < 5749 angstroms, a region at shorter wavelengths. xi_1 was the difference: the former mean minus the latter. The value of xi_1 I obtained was -0.5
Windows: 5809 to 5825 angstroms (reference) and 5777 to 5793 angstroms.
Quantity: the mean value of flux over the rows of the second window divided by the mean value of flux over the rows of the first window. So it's 0.94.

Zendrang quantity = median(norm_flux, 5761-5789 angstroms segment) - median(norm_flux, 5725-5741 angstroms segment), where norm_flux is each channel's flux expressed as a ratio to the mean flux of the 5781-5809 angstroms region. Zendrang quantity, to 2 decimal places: -0.04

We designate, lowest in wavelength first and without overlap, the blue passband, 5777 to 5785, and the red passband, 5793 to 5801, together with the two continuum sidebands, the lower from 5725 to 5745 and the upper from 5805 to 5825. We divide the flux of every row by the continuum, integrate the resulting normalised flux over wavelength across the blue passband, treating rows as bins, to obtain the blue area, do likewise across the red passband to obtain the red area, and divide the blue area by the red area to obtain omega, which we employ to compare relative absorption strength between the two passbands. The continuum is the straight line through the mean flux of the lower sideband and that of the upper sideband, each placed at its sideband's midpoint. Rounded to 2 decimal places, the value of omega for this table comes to 0.96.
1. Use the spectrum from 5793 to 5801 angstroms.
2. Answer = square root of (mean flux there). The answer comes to 8.555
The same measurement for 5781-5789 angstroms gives 8.331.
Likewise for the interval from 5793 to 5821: 8.581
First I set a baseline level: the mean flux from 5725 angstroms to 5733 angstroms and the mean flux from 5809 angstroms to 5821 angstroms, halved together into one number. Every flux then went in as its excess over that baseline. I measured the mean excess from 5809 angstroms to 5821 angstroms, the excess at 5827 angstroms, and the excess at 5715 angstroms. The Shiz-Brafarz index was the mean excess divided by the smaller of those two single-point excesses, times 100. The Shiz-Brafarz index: 174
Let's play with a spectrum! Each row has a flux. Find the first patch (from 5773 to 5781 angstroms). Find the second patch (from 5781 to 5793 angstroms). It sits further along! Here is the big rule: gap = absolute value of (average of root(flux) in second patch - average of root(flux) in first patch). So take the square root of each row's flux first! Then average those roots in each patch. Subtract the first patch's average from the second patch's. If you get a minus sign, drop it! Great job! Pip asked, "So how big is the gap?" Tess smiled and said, 0.145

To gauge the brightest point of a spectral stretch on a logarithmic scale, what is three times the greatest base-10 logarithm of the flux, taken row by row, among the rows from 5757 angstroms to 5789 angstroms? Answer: 5.60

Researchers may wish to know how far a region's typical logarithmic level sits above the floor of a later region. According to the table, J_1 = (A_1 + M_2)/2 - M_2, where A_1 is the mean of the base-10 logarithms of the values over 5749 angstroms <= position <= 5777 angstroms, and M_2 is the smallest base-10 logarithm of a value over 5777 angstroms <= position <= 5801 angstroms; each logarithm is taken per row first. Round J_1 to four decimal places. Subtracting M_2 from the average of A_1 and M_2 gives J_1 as 0.0070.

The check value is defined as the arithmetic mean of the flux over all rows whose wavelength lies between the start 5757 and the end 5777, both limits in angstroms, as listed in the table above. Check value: 71.7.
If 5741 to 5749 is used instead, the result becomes 74.2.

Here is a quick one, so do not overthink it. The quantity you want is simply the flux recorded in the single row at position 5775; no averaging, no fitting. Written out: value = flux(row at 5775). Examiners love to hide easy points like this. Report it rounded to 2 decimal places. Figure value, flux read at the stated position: 73.47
